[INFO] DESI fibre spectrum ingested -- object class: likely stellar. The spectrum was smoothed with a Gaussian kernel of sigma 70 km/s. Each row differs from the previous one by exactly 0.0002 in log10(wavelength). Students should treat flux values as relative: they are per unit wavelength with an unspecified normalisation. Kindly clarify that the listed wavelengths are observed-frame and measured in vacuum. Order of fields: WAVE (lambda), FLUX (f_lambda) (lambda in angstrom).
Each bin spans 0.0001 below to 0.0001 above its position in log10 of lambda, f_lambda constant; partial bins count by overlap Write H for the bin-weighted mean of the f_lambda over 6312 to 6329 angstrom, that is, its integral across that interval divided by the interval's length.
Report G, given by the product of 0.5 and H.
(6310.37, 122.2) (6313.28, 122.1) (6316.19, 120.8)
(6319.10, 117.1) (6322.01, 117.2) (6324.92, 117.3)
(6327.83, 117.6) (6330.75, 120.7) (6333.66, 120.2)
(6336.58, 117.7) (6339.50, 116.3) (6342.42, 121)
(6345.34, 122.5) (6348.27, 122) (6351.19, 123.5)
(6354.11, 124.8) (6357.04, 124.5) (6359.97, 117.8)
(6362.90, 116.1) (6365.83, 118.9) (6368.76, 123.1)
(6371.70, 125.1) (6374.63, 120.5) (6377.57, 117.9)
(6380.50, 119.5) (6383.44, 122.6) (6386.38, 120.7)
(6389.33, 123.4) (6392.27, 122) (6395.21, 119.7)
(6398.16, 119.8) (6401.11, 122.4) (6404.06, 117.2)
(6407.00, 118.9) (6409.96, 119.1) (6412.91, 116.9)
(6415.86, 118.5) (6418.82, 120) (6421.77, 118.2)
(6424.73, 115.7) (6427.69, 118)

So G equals 59.3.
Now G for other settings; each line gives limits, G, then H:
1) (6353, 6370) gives 60.4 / 121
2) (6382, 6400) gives 60.7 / 121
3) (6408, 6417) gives 59.1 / 118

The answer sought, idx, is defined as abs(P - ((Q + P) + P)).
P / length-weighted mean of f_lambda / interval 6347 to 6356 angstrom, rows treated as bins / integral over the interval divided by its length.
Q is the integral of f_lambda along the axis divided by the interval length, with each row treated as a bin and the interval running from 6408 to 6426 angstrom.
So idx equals 242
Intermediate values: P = 123.6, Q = 118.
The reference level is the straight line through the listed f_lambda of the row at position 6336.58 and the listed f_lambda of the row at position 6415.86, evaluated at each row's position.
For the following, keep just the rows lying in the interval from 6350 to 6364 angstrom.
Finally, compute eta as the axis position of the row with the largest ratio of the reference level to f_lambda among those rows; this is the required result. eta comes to 6362.90 angstrom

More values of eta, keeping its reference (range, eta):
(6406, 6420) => 6412.91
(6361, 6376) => 6362.90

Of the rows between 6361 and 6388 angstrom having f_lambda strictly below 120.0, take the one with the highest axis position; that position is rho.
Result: 6380.50 angstrom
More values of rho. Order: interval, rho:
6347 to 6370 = 6365.83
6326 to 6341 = 6339.50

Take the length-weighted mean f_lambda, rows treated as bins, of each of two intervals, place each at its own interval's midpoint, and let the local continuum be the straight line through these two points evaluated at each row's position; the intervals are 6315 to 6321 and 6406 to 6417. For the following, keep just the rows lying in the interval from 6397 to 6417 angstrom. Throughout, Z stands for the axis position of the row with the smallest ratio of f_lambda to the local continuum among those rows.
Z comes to 6412.91 angstrom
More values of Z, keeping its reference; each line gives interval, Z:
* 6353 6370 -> 6362.90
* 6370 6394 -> 6377.57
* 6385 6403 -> 6395.21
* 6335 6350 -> 6339.50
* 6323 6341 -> 6339.50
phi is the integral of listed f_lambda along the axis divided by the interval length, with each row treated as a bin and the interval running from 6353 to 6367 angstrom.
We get 120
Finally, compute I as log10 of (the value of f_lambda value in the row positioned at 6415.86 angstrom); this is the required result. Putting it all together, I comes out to 2.07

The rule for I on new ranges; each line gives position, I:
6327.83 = 2.07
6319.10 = 2.07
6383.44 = 2.09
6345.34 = 2.09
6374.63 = 2.08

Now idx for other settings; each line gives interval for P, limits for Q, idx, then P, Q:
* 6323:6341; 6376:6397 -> 239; 118.3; 121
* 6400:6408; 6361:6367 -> 237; 119.5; 117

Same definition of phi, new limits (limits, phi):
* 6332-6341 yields 118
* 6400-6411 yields 119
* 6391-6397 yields 121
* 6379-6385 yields 121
